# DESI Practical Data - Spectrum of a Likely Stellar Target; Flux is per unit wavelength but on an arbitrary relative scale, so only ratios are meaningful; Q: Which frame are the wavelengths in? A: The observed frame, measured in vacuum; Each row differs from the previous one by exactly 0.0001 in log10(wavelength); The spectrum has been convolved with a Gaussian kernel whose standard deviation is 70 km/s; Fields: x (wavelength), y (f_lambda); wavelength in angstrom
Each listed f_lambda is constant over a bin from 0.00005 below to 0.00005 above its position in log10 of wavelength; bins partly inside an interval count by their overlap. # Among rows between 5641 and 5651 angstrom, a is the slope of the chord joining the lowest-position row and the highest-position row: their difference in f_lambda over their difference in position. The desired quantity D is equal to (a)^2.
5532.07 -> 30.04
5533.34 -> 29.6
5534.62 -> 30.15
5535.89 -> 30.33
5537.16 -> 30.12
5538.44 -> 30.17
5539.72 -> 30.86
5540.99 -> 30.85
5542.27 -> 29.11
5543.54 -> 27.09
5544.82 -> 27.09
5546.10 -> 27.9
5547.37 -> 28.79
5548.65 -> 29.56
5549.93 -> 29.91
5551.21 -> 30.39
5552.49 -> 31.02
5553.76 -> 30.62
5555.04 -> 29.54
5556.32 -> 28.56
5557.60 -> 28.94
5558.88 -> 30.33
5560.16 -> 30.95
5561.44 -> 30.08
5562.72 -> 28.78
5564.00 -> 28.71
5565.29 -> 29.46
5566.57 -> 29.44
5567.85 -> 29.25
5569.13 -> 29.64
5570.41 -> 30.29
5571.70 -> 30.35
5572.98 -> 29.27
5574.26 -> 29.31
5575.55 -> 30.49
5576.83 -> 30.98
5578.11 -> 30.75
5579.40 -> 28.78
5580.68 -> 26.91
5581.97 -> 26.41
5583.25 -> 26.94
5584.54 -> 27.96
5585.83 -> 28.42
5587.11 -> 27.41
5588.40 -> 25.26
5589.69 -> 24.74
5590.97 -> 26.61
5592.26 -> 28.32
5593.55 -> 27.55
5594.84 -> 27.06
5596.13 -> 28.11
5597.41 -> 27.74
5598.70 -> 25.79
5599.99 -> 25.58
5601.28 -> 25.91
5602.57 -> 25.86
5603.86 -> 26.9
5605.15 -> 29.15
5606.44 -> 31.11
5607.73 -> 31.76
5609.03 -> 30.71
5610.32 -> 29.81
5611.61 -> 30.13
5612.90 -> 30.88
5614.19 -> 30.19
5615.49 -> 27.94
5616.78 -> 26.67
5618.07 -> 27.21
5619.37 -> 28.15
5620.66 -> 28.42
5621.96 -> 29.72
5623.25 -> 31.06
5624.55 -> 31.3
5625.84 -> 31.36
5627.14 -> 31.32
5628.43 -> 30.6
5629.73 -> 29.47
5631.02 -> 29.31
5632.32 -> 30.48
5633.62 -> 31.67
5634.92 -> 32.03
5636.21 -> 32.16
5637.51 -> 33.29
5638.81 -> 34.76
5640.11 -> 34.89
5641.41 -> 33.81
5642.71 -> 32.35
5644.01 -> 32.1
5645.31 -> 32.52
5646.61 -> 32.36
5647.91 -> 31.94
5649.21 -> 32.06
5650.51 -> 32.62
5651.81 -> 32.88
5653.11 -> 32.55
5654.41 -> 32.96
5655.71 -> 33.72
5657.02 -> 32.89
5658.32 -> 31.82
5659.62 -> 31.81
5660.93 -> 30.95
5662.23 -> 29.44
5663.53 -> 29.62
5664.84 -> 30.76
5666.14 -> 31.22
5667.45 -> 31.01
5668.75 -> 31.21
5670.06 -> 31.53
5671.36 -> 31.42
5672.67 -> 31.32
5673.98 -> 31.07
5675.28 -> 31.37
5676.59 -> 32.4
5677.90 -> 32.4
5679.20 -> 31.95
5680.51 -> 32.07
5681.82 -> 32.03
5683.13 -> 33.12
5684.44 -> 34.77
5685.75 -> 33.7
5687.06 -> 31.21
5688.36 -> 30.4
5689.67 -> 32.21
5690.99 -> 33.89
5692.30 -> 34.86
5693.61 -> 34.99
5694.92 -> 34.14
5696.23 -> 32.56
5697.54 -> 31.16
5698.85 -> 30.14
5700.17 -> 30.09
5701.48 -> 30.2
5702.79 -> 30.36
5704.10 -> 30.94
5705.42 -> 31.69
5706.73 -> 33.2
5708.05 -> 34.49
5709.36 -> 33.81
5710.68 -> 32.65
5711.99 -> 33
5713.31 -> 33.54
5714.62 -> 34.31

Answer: 0.017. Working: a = -0.13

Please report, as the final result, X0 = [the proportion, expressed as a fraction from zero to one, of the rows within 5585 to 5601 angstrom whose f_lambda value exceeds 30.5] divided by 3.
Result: 0.00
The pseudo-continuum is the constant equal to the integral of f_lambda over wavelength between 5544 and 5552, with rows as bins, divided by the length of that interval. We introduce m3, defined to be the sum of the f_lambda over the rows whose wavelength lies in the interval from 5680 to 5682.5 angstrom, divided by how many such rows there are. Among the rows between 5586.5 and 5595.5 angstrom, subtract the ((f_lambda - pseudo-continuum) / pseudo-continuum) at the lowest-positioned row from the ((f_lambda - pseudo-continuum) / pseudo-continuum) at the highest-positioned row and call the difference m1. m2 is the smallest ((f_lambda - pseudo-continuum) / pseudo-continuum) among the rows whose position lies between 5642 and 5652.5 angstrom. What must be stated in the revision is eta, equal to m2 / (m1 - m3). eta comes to -0.0033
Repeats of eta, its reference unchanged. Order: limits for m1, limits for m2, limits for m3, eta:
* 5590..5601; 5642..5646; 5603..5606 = -0.0039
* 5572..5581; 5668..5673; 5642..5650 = -0.0025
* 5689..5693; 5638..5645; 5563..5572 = -0.0037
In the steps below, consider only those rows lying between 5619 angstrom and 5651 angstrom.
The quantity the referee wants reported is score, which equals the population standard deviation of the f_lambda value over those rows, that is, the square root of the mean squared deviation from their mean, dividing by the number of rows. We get 1.68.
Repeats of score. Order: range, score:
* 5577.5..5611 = 1.86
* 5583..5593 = 1.28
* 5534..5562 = 1.14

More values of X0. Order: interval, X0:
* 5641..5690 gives 0.31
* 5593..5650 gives 0.17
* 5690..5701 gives 0.25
